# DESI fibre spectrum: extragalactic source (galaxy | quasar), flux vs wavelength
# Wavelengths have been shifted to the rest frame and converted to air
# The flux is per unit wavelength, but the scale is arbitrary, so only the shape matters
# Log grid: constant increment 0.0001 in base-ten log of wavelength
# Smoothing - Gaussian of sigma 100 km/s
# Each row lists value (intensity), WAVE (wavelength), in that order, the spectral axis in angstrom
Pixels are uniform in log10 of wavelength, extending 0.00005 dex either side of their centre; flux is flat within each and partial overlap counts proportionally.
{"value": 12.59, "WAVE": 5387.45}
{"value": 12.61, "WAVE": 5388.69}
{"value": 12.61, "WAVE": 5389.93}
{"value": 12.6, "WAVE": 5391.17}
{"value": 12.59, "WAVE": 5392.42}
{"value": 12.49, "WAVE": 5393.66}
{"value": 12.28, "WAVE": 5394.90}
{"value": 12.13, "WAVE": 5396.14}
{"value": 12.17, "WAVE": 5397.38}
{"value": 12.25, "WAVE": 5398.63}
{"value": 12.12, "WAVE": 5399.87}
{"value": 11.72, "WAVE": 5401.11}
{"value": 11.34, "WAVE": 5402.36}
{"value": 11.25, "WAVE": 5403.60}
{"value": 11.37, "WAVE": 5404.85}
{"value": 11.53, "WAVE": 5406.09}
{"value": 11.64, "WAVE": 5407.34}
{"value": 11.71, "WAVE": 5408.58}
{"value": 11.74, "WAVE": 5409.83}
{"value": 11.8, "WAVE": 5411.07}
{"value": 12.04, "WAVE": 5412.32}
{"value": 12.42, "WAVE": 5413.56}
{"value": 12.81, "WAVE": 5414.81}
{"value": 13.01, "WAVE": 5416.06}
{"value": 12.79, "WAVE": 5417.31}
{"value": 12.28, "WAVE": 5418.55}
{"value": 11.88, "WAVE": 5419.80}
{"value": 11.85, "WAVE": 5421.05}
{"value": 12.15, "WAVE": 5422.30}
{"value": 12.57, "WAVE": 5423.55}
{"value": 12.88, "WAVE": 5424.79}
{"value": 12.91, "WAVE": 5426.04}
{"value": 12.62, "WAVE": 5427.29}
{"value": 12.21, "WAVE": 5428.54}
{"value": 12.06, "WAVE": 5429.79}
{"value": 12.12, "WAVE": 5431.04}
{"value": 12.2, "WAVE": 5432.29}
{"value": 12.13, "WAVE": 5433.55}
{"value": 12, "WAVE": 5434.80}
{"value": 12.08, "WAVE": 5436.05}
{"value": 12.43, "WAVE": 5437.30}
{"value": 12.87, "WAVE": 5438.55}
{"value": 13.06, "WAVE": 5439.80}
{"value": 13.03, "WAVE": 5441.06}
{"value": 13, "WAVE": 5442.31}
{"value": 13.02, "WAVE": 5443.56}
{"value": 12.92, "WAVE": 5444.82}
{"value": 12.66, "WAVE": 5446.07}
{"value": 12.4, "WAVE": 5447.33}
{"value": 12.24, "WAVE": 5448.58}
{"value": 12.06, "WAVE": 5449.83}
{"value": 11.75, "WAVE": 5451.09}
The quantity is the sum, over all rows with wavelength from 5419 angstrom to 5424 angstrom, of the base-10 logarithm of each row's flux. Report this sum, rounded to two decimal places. 4.33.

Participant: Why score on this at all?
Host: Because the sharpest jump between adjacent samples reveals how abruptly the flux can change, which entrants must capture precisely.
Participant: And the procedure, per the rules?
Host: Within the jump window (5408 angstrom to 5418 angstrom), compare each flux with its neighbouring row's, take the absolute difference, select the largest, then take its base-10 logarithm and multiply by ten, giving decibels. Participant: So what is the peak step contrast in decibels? -4.1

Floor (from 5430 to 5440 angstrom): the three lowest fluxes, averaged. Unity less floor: -11.1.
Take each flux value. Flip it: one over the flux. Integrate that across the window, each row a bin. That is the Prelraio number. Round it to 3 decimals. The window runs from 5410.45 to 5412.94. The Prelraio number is 0.209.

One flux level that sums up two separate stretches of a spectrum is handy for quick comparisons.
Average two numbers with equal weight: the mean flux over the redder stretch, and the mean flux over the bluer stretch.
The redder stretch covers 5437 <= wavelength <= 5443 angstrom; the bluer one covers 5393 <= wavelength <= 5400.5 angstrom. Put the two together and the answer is 12.6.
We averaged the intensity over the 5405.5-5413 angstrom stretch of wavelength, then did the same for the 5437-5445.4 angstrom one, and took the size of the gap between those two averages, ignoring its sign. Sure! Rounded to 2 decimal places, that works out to 1.16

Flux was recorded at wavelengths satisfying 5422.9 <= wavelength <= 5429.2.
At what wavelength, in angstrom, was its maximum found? 5426.04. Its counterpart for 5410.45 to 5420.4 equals 5416.06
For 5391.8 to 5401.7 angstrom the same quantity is 5392.42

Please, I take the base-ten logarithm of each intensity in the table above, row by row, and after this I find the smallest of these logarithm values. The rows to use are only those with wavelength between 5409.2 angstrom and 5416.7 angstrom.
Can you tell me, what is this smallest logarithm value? 1.07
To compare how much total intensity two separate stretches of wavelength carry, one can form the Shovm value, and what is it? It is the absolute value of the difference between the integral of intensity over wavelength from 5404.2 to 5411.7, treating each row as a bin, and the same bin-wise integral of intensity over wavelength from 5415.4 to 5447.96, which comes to 320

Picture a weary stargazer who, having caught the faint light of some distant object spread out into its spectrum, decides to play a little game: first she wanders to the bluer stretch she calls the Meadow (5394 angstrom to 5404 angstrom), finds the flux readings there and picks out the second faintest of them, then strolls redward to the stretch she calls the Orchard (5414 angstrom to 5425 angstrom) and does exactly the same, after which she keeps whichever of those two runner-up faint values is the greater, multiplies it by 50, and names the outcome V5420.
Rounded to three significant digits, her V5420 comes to 594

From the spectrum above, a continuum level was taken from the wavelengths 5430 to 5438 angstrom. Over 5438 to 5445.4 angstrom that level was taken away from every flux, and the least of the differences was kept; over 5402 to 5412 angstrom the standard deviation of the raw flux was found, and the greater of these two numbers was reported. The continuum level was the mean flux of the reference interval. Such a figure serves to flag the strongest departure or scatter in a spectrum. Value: 0.71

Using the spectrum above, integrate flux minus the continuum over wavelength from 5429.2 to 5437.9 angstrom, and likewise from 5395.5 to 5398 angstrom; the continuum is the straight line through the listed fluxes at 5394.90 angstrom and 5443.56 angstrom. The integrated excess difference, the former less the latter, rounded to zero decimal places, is -6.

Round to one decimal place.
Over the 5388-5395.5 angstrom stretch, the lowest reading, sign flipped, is -12.3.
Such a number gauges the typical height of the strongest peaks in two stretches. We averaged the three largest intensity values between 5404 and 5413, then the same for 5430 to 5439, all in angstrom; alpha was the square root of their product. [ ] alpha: 12.2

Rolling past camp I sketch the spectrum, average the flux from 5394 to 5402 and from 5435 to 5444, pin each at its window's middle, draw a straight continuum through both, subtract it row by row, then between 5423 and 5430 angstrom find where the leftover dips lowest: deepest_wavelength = 5429.79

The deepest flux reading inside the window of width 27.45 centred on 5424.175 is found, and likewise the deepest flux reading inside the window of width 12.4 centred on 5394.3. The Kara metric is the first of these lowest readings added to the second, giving 23.9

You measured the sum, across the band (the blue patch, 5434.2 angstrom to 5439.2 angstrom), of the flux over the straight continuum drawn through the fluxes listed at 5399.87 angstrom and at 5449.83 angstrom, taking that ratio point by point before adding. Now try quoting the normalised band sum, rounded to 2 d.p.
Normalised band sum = 4.09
